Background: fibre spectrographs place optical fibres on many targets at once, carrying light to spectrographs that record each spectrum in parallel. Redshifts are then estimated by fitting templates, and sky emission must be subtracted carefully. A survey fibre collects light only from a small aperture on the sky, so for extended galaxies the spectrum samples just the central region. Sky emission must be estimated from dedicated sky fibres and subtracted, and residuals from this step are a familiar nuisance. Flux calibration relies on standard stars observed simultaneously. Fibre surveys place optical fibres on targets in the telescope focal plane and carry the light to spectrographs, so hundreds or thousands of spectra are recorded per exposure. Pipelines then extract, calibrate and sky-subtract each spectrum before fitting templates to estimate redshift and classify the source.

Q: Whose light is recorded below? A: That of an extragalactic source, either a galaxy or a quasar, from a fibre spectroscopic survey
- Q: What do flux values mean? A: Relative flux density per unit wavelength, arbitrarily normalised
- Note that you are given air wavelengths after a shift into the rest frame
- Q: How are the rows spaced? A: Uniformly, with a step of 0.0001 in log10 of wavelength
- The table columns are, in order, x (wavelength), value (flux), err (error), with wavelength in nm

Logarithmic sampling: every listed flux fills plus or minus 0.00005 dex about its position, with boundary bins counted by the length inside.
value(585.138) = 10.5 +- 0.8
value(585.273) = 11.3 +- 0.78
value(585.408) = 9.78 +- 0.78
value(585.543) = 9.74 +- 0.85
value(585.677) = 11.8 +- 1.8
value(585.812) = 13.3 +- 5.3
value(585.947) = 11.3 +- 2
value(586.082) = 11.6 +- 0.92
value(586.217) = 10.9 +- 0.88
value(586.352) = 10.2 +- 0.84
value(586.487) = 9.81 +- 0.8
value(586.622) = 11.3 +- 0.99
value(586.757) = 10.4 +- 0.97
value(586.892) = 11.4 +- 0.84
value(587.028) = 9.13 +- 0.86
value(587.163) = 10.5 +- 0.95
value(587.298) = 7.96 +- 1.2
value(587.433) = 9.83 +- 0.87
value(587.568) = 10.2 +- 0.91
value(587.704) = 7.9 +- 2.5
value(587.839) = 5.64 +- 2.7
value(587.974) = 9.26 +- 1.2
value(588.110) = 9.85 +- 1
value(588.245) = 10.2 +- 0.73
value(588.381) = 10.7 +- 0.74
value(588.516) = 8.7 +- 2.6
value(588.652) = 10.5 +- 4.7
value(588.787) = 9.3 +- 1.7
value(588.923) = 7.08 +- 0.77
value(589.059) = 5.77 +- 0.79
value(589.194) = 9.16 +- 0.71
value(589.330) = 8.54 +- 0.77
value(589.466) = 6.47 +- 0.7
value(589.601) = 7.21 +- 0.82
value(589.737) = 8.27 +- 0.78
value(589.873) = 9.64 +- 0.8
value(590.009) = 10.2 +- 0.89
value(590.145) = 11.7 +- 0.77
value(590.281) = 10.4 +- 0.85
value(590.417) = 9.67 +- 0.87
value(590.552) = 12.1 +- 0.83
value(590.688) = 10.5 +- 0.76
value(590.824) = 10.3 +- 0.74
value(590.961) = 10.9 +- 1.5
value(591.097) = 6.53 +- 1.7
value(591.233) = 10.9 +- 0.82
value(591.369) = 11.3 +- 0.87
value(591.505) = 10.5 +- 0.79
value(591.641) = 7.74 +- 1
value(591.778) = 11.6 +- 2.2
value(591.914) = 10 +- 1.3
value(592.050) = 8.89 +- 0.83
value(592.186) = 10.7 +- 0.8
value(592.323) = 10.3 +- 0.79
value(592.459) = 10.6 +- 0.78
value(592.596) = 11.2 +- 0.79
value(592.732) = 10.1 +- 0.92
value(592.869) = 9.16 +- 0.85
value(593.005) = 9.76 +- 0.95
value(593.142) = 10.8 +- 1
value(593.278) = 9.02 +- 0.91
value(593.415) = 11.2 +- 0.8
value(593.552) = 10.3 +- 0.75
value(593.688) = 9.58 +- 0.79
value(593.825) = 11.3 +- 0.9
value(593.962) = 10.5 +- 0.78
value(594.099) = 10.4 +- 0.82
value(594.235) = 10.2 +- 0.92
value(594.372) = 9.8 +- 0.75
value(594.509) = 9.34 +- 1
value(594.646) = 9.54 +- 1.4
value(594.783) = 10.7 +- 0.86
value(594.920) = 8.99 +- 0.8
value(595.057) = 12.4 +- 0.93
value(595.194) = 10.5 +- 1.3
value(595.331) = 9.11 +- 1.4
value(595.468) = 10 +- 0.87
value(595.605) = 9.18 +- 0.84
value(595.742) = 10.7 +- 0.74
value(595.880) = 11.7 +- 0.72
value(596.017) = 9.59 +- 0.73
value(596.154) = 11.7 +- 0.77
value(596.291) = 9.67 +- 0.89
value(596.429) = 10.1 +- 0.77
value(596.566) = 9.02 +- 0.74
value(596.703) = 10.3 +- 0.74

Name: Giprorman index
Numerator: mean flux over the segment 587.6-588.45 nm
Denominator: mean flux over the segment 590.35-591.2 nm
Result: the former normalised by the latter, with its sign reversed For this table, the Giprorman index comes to -0.89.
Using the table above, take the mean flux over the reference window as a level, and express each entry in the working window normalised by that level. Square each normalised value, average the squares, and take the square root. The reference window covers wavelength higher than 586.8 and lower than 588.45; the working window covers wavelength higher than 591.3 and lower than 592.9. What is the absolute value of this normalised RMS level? 1.09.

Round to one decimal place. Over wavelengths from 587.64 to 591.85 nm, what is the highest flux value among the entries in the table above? 12.1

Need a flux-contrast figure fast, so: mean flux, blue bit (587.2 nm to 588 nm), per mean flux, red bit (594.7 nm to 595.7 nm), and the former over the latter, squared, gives 0.70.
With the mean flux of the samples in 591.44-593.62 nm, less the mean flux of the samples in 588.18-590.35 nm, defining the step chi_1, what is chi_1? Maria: 1.1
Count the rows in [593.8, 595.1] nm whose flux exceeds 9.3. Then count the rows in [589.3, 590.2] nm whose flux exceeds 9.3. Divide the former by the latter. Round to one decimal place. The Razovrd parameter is 3.0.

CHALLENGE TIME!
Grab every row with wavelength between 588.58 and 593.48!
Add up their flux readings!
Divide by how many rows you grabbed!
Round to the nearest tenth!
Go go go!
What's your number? 9.7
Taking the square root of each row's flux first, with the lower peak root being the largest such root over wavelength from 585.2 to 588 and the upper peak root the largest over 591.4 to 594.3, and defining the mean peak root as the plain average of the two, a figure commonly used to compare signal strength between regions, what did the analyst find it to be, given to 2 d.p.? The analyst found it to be 3.53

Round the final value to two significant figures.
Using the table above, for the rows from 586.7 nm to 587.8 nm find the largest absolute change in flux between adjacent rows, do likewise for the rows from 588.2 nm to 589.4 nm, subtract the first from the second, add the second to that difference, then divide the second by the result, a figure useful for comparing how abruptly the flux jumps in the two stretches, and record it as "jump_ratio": 0.80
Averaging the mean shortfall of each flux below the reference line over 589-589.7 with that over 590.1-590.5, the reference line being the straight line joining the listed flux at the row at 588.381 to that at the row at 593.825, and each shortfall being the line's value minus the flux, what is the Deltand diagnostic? 1.8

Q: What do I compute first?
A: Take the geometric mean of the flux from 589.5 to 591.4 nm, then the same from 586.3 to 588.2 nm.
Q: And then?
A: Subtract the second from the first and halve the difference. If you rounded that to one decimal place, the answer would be 0.2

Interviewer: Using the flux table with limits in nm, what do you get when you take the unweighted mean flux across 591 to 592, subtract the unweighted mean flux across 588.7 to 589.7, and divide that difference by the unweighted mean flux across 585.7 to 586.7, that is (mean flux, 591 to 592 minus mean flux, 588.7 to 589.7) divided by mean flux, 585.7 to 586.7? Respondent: 0.19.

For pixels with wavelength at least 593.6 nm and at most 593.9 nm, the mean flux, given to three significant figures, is 10.4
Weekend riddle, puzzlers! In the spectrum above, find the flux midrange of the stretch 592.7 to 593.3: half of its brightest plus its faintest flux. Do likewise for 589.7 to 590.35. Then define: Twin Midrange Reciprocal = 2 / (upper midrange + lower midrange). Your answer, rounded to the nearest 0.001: 0.101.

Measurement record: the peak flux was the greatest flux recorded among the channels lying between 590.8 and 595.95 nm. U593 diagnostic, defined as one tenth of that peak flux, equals 1.24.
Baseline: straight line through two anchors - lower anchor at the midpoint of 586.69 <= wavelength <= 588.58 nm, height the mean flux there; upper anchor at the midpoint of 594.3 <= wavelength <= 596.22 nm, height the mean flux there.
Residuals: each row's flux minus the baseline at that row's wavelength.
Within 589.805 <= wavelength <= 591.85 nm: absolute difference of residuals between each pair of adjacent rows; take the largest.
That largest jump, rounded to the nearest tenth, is 4.4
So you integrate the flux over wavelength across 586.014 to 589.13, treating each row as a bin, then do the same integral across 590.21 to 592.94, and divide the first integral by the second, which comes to 1.1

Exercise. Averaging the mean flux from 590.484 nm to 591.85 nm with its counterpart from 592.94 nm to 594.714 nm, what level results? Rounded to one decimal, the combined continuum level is 10.2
